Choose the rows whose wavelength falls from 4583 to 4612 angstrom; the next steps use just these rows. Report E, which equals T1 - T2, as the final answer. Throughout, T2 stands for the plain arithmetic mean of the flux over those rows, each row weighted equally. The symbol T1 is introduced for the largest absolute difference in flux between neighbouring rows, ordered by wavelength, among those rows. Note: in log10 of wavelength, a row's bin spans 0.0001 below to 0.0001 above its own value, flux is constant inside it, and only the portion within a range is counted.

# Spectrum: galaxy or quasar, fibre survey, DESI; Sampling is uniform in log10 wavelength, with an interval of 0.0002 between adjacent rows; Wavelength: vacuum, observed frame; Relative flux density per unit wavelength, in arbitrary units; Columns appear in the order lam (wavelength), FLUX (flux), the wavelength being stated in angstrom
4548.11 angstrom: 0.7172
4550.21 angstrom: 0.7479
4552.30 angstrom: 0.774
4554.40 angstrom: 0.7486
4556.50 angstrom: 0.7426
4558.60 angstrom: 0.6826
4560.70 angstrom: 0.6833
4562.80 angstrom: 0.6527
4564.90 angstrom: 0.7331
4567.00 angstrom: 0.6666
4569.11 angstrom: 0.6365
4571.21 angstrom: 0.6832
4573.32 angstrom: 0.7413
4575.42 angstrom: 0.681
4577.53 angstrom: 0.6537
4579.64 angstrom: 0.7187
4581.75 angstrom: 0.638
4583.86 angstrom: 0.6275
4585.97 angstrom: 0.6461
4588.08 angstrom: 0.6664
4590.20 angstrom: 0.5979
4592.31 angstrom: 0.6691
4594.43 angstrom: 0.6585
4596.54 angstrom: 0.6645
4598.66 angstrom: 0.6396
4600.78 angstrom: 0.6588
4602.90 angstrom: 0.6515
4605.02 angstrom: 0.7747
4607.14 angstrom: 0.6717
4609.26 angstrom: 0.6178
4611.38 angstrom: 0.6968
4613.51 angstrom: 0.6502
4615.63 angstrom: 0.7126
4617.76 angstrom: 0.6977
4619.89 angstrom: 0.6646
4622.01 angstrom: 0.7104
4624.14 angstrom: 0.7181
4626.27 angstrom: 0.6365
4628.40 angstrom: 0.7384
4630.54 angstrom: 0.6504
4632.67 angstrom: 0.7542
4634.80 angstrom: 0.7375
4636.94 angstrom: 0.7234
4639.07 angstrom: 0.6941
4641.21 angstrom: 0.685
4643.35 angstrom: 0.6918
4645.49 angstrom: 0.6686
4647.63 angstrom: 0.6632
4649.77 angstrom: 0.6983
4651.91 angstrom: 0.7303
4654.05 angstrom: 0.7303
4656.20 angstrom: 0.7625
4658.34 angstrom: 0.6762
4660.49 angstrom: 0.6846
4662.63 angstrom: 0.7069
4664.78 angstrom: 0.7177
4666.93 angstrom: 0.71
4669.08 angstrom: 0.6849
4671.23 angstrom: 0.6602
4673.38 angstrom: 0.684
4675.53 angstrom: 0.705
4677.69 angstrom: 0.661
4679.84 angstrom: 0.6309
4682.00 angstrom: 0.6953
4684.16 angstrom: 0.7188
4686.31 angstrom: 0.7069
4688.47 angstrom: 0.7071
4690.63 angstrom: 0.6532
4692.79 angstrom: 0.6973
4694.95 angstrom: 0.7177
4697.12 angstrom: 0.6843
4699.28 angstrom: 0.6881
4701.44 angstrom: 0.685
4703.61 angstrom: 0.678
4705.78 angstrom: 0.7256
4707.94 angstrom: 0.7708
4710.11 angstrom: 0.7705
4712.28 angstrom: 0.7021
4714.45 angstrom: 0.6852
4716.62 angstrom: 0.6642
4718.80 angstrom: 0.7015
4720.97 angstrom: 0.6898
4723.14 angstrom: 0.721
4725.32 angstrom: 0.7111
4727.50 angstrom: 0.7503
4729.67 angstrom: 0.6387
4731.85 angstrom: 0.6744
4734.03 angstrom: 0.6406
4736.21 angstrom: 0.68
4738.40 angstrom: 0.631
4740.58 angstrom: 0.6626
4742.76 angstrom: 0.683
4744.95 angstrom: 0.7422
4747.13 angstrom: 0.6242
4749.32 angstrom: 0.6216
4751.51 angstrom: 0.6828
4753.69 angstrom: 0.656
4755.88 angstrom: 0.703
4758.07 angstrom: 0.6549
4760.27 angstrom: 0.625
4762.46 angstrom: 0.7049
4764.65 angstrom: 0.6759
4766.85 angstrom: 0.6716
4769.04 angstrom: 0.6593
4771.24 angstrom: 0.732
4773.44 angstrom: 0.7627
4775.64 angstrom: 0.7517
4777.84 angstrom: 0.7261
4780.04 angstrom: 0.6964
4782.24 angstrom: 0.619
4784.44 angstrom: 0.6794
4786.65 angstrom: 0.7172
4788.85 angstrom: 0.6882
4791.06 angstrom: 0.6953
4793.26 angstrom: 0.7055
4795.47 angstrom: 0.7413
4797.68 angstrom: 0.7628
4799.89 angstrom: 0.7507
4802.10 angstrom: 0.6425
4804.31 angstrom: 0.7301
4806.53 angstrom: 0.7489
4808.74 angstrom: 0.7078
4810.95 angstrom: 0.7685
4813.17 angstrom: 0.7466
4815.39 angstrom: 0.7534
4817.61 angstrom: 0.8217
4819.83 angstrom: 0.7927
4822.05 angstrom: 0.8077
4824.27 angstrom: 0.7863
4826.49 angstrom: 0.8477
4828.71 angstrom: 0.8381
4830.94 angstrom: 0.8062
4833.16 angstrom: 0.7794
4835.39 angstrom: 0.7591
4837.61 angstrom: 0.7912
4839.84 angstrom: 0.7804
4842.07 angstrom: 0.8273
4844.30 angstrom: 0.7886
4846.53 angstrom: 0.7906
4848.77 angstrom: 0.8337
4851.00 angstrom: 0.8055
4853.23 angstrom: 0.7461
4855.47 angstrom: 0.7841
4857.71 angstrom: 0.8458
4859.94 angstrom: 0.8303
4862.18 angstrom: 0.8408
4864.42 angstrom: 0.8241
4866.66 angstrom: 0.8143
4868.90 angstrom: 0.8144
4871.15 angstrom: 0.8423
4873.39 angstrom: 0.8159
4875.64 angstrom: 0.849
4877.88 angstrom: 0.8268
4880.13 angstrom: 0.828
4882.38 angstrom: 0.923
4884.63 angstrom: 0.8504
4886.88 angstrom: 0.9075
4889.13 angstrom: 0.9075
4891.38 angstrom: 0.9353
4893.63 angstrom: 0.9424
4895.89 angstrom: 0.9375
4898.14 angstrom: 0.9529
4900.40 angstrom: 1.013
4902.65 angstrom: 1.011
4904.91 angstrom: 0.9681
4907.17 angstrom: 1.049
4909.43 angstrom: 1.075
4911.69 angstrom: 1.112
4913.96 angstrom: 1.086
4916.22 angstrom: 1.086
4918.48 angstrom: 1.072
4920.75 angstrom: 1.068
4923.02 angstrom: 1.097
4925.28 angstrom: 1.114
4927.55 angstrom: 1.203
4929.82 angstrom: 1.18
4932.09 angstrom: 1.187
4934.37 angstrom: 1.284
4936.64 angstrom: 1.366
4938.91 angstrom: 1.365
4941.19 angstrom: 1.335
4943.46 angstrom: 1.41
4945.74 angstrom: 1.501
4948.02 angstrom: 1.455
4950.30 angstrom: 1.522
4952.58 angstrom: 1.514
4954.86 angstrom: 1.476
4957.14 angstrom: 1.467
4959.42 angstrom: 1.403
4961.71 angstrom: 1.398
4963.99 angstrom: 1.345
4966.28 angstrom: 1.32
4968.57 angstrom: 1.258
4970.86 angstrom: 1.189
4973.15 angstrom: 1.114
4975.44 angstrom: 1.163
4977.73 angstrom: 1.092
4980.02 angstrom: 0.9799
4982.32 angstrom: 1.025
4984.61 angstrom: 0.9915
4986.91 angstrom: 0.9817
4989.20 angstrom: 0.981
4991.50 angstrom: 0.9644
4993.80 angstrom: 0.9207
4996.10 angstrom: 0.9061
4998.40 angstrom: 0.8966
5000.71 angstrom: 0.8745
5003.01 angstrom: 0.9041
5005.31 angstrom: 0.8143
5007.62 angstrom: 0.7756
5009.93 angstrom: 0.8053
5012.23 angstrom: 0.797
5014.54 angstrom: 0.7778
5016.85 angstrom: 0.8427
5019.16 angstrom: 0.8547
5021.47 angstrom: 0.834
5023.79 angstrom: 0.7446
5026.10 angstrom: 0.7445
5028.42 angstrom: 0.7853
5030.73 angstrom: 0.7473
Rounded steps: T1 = 0.123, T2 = 0.66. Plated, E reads -0.54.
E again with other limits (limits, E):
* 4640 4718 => -0.61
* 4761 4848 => -0.64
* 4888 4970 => -1.11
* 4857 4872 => -0.80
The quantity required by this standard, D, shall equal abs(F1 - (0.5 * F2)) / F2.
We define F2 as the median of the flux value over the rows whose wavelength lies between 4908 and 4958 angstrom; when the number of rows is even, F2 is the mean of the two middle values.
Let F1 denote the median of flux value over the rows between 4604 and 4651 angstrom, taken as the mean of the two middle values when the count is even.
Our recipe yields 0.06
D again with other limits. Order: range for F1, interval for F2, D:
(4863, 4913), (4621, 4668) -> 0.79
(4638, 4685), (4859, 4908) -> 0.29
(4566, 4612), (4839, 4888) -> 0.30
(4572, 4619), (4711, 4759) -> 0.47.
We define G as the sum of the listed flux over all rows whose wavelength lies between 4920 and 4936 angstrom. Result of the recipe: 8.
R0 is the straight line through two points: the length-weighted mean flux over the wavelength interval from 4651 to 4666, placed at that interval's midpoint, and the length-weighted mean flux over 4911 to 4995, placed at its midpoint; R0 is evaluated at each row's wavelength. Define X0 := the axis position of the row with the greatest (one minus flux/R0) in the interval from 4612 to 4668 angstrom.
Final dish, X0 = 4658.34 angstrom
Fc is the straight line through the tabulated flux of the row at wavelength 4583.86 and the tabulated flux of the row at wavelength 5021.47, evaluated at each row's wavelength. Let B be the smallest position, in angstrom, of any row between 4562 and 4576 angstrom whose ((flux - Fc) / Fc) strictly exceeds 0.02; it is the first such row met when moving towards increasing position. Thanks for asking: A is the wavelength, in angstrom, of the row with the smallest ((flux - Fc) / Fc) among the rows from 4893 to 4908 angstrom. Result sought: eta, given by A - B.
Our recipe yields 333.1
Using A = 4895.89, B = 4562.80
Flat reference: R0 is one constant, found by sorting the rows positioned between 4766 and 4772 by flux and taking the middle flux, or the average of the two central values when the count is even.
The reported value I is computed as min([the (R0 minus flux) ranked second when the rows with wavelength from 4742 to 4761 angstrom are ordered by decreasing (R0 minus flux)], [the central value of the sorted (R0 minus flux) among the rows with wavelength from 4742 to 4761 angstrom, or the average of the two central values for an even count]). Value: 0.02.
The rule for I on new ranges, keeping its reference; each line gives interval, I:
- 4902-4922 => -0.40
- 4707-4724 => -0.03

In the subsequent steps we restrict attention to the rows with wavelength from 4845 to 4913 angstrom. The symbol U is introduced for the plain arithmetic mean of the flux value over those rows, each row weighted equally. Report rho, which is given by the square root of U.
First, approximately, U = 0.89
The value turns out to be 0.94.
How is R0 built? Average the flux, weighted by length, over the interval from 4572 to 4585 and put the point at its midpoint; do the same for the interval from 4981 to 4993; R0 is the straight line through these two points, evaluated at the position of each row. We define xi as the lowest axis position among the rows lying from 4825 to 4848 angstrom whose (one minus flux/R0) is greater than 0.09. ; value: 4833.16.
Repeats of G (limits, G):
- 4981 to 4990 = 4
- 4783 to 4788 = 1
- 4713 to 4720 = 2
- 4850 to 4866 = 6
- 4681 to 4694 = 4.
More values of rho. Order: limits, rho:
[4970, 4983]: 1.05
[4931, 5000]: 1.11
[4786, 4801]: 0.85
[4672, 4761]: 0.83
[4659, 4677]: 0.83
